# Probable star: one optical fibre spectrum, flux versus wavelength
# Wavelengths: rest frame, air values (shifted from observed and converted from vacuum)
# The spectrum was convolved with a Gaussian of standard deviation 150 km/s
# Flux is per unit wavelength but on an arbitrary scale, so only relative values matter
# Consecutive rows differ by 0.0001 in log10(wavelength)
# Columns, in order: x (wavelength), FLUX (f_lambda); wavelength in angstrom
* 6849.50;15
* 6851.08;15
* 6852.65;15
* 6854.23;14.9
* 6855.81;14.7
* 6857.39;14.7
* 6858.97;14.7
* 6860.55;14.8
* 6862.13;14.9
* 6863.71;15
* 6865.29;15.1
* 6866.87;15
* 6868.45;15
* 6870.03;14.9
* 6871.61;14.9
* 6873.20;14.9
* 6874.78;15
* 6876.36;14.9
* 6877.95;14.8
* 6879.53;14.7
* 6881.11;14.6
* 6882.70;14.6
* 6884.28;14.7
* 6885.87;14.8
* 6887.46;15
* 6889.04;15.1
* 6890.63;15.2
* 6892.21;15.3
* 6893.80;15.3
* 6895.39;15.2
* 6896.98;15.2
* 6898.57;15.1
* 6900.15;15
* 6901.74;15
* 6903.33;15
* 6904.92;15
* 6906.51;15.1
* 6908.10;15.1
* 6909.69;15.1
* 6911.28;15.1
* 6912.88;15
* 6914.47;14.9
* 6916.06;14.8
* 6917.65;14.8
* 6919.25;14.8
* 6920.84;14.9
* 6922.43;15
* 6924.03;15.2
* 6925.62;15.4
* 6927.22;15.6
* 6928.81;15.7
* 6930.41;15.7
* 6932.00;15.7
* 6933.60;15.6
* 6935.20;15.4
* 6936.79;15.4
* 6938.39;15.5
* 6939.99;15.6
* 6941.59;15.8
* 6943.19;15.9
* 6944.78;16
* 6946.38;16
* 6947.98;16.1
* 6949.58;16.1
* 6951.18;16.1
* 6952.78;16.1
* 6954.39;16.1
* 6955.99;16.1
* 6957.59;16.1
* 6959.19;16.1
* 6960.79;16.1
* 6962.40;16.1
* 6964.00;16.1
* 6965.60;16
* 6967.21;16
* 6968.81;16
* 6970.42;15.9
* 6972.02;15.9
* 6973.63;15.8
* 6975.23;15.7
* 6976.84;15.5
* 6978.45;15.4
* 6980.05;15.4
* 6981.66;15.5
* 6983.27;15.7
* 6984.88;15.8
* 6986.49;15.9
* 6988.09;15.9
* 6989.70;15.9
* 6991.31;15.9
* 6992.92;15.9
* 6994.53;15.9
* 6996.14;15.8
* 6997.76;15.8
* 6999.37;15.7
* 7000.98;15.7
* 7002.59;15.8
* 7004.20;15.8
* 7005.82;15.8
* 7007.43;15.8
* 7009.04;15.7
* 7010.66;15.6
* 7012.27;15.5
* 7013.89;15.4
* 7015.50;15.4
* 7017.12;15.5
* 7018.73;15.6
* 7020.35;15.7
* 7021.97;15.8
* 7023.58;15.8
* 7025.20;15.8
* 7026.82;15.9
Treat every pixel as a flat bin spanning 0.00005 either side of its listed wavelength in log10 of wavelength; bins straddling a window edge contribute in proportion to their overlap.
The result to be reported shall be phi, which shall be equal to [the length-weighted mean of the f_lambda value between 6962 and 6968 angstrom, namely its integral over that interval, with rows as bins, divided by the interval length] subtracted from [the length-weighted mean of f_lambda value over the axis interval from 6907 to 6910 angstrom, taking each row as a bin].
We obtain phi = -0.9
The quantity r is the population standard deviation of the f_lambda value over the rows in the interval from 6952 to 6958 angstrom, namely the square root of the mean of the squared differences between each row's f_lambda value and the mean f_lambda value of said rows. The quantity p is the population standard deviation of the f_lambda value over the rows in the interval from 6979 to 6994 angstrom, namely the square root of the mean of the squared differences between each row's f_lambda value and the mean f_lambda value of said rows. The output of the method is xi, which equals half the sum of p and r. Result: 0.091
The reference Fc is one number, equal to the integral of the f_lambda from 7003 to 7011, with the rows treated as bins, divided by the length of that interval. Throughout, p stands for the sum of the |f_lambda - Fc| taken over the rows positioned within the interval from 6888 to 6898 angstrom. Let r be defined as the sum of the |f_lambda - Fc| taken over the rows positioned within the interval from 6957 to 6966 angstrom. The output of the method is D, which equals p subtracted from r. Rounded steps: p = 3.2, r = 2.0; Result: -1.1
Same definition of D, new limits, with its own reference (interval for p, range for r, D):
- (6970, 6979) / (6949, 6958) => 1.1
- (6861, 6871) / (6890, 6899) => -1.4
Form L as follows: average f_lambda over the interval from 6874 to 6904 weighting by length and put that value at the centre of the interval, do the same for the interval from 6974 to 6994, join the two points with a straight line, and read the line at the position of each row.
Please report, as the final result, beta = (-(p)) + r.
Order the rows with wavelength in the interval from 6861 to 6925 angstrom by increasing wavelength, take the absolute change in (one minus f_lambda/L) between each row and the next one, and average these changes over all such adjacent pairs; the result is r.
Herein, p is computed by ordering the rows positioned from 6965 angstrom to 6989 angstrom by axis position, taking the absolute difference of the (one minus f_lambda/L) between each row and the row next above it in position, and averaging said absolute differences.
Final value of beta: -0.0005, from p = 0.0054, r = 0.0049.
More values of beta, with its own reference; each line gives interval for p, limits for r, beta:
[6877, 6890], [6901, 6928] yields -0.0014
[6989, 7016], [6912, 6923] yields 0.0012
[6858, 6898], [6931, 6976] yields -0.0016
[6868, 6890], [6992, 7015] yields -0.0018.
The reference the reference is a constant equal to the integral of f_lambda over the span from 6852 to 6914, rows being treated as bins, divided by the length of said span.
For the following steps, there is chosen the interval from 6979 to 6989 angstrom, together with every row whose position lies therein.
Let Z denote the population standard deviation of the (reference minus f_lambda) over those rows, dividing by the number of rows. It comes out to 0.19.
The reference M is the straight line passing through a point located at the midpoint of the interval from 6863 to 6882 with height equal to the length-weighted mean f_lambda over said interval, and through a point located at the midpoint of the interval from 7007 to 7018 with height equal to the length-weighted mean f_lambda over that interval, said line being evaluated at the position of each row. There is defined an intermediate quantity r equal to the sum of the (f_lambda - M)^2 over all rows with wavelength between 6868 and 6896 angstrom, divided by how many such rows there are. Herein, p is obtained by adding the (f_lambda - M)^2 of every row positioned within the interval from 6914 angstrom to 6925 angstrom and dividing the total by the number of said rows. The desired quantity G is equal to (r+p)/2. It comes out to 0.048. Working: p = 0.057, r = 0.039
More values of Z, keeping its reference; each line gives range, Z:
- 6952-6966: 0.03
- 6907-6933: 0.33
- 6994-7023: 0.15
